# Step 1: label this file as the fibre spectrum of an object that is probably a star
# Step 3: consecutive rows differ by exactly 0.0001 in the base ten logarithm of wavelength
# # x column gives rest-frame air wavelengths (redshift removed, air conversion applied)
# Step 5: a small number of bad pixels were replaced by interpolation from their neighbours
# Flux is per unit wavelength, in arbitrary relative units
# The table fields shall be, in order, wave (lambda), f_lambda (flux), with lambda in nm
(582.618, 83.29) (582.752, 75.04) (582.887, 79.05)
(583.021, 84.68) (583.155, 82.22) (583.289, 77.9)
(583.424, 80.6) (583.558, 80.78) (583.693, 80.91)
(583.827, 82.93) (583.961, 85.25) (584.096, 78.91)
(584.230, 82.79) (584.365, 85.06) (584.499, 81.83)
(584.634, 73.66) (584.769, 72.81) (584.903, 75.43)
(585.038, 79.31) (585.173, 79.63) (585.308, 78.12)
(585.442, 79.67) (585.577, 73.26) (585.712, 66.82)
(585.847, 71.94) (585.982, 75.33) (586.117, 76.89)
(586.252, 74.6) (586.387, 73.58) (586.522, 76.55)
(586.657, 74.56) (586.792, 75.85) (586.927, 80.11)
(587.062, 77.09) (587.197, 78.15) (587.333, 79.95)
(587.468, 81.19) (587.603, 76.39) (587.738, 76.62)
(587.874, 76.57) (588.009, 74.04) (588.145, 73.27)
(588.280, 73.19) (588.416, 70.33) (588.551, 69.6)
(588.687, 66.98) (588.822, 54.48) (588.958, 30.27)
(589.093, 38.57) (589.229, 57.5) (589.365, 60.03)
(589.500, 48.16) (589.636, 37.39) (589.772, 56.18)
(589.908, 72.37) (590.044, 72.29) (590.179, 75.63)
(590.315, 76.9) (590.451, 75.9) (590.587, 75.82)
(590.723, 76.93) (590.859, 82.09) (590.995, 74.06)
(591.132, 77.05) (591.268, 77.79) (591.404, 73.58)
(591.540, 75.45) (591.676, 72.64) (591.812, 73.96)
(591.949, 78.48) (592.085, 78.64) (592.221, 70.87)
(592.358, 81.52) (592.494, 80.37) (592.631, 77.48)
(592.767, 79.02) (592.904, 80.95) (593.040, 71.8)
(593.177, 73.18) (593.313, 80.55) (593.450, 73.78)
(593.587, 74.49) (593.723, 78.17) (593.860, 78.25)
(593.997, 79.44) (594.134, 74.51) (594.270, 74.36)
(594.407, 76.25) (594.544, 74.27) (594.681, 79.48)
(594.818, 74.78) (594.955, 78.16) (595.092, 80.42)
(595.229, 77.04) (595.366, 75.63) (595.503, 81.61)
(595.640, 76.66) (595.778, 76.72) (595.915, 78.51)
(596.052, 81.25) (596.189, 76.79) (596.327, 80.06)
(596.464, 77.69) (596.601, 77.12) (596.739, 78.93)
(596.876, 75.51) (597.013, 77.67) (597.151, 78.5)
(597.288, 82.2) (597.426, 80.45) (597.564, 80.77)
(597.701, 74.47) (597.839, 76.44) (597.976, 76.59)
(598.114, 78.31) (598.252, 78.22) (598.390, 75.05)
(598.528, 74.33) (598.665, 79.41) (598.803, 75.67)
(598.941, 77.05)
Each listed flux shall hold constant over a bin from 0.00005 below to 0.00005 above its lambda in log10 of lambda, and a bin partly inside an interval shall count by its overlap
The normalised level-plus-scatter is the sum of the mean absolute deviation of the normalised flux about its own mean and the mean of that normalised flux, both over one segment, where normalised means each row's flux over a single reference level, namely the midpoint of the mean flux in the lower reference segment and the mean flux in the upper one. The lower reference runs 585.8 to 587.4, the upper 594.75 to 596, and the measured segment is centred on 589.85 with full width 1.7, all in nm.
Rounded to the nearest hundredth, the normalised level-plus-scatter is 0.97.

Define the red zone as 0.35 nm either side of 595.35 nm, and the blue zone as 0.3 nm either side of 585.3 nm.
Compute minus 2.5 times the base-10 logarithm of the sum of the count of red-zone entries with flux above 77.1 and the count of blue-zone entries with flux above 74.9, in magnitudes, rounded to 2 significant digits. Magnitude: -1.9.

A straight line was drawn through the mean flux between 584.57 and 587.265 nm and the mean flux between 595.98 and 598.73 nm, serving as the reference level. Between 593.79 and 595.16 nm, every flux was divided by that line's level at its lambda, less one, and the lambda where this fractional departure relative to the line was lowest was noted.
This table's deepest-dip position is 594.544 nm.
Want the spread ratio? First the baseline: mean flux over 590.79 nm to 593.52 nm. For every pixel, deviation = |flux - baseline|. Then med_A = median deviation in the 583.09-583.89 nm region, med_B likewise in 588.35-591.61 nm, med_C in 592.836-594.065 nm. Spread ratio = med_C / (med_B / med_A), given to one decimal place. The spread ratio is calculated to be 2.5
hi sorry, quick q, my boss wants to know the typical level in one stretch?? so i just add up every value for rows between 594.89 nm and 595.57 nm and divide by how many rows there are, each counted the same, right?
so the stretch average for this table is 78.6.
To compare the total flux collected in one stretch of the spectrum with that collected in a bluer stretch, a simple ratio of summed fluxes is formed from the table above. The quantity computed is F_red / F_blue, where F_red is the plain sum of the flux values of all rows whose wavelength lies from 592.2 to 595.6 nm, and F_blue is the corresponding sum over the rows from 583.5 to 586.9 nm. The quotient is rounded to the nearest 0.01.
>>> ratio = 0.99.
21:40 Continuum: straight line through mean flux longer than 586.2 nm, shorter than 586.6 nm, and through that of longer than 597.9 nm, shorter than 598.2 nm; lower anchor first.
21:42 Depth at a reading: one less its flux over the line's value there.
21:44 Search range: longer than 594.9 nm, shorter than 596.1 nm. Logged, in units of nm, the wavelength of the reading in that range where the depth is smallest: 595.503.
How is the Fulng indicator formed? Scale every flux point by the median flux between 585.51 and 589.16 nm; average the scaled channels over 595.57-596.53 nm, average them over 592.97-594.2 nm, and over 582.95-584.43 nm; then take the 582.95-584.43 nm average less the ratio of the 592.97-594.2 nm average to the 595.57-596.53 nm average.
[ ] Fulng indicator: 0.13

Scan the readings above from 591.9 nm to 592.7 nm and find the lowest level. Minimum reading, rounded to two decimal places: 70.87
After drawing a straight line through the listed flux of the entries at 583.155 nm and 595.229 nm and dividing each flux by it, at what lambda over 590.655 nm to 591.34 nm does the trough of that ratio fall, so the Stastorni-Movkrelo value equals 590.995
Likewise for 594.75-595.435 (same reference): 594.818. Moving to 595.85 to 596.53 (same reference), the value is 596.189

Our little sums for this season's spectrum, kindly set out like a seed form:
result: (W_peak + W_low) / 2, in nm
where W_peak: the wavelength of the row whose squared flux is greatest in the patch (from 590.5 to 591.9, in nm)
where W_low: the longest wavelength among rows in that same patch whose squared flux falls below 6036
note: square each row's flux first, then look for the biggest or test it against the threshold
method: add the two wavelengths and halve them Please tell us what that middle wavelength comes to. 591.34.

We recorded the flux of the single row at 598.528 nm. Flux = 74.33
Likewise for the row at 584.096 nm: 78.91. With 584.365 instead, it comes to 85.06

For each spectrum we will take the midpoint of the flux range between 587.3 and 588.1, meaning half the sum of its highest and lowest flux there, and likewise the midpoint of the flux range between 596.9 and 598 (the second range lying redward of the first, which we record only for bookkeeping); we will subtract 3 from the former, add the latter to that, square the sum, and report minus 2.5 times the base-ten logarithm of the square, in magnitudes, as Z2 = -10.9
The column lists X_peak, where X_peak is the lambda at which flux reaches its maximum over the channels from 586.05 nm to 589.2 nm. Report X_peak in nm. 587.468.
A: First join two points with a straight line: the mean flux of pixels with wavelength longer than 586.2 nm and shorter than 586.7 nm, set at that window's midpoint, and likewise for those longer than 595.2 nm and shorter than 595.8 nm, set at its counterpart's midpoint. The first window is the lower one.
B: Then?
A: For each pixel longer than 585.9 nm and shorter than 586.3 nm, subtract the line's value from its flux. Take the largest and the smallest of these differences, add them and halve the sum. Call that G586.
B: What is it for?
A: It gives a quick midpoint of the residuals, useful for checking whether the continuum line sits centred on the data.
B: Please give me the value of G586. 1.0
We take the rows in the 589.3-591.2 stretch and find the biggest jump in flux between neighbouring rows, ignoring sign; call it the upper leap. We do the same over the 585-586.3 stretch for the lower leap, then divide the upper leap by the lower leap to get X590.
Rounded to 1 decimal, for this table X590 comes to 2.9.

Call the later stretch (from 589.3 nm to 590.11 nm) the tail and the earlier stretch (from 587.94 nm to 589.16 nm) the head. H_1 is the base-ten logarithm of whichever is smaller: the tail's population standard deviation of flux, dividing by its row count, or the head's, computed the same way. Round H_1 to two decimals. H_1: 1.10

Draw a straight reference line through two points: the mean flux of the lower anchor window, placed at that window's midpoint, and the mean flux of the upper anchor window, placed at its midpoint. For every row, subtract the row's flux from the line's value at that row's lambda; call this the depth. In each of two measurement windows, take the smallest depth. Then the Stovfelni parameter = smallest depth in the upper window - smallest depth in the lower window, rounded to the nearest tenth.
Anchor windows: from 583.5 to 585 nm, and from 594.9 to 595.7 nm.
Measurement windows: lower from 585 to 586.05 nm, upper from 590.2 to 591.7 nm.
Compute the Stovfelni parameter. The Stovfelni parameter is -3.3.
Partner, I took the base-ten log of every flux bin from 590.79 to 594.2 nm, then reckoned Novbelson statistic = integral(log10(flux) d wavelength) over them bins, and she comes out 6.43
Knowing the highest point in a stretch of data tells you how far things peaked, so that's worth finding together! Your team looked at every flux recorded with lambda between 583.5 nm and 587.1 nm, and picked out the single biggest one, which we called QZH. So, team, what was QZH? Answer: 85.25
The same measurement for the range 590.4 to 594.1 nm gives 82.09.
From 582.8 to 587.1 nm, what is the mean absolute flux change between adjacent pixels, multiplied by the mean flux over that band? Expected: 237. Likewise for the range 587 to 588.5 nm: 117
